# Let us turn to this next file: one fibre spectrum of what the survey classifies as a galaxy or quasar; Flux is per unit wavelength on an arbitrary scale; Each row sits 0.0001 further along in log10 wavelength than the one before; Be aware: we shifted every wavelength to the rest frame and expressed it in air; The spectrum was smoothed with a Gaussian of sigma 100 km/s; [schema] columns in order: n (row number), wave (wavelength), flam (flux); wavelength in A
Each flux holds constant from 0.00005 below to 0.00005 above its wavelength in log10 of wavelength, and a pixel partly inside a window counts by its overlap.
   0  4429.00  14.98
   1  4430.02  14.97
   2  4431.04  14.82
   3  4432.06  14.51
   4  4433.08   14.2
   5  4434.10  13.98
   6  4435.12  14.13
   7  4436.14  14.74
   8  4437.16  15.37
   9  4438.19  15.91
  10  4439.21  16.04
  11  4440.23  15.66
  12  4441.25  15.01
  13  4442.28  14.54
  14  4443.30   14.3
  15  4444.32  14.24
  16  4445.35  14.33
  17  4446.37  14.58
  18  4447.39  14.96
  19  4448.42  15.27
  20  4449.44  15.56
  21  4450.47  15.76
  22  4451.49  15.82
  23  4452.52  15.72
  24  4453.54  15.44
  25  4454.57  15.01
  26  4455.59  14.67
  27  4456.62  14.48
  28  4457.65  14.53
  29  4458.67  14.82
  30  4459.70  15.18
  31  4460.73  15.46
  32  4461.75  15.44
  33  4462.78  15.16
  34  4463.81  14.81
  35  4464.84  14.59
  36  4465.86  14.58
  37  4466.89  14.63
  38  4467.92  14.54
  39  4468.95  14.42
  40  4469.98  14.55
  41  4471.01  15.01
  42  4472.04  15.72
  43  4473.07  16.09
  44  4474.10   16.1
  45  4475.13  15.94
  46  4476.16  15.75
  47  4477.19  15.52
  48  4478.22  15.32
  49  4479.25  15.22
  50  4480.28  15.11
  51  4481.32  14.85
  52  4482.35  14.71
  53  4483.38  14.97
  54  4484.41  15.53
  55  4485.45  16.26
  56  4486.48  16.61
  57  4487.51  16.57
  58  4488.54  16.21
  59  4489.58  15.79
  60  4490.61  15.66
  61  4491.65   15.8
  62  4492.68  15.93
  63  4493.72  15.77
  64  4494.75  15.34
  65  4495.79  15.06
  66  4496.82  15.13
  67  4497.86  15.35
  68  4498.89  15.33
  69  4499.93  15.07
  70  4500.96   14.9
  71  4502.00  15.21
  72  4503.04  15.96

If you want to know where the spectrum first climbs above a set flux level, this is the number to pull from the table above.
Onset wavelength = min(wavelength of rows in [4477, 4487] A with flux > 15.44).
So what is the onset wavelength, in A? 4477.19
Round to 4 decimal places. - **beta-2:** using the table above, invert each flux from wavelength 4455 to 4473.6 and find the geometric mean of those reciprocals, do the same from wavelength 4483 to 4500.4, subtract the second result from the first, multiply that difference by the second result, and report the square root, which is 0.0142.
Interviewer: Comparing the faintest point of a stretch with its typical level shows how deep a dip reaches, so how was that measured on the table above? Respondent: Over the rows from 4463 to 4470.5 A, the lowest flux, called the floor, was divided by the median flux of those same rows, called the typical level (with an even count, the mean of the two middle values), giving 0.989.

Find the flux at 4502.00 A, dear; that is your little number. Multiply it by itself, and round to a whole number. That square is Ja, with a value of 231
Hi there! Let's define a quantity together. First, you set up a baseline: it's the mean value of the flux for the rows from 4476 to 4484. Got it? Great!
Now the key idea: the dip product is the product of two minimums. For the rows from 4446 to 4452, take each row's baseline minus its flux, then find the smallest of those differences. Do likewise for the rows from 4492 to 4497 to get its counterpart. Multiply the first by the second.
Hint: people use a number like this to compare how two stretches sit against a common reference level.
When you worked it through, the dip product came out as 0.5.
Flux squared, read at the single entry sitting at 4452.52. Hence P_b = 247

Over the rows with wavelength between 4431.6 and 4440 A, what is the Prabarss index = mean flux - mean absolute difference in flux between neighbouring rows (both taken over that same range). 14.5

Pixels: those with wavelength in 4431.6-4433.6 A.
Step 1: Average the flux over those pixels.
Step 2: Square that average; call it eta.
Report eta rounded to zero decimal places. 206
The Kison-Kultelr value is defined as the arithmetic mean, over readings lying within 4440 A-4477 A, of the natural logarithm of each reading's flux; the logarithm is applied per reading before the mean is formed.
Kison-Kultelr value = 2.71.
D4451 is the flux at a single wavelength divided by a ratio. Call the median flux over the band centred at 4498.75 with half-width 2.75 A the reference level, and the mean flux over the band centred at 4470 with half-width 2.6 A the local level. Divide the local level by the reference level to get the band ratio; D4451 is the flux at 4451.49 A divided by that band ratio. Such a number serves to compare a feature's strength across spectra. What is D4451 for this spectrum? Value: 16.1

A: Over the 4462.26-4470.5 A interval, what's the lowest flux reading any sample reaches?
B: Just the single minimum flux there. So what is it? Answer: 14.42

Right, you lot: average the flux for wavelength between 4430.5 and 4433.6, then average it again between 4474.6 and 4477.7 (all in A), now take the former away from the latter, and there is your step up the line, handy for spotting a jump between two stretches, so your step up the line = 1.2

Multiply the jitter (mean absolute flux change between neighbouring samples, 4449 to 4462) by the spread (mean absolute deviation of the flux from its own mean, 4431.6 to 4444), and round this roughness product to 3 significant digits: 0.132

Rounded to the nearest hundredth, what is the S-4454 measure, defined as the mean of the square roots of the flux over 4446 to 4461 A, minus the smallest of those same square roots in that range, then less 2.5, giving -2.41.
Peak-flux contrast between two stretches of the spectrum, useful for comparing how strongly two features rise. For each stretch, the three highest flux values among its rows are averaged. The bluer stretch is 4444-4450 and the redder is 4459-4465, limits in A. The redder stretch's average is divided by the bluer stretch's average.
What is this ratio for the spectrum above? 1.01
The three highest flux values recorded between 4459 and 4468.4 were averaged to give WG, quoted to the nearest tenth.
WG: 15.4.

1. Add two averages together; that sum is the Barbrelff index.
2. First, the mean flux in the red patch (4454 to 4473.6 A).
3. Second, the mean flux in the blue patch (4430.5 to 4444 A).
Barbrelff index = 29.8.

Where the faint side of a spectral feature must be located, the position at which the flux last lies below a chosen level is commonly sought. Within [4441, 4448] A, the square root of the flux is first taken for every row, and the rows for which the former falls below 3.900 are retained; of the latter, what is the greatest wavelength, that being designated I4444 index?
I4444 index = 4447.39 A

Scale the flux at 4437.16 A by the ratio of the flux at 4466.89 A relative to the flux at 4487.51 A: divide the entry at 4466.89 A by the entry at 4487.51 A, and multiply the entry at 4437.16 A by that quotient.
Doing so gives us 13.6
